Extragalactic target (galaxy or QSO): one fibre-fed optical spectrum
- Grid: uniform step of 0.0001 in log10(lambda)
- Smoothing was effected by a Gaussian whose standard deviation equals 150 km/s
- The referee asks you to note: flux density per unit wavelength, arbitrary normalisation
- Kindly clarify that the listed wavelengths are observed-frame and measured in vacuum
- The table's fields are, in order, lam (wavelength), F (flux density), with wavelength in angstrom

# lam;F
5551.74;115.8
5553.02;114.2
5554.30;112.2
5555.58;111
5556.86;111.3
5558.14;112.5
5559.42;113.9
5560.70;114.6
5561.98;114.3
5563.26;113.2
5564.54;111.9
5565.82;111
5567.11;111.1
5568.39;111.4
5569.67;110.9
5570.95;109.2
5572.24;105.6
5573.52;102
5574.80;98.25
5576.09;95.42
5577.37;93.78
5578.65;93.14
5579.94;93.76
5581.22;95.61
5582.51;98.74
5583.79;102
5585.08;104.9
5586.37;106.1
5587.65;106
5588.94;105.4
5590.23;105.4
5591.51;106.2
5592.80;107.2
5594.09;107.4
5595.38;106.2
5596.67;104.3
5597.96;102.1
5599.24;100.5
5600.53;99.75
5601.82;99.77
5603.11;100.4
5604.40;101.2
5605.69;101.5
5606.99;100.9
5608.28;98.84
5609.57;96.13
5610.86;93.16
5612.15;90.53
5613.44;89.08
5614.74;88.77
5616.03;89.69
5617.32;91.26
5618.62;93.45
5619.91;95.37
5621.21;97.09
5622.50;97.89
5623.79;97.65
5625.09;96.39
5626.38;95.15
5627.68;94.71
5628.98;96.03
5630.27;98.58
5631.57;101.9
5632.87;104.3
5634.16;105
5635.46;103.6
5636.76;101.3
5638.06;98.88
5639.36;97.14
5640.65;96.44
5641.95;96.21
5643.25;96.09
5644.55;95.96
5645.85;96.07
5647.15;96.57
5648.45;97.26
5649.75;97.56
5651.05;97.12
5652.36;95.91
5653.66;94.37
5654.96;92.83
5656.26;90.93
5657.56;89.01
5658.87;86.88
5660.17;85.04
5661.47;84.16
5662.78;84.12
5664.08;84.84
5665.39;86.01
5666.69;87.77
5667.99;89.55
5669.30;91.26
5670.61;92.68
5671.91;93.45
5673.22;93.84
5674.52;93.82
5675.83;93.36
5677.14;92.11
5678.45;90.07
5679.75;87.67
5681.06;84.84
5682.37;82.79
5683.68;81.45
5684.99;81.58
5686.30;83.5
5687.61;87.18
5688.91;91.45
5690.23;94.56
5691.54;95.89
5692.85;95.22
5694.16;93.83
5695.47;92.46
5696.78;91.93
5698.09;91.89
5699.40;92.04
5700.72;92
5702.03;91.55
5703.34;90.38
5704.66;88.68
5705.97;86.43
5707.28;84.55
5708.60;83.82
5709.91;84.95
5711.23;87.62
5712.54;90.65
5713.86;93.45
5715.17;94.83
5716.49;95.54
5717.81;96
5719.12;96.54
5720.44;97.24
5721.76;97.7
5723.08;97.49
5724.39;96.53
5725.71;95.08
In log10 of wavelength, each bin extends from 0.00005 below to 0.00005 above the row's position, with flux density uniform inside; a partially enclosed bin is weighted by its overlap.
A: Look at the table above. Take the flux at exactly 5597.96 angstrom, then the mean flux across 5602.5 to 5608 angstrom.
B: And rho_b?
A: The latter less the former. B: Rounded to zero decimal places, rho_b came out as -1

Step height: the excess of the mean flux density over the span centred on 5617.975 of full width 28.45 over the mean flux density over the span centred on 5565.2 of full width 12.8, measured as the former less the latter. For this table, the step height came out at -16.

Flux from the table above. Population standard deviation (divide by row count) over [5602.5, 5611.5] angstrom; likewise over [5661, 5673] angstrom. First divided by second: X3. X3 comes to 0.84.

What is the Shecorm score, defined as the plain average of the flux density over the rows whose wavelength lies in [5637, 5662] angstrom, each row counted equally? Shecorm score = 94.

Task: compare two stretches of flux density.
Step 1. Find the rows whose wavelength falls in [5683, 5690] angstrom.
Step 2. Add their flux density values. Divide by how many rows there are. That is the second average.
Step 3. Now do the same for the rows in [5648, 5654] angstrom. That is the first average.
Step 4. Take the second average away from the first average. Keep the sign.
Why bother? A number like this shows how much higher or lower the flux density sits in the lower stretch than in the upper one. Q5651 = 11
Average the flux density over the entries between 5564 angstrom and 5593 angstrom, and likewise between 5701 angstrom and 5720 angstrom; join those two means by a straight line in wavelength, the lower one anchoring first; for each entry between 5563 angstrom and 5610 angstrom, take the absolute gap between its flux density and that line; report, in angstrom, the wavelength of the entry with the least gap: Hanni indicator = 5606.99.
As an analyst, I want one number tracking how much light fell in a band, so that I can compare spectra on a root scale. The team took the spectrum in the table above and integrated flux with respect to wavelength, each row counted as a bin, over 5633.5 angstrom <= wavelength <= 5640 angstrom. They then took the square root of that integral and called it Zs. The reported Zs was 25.6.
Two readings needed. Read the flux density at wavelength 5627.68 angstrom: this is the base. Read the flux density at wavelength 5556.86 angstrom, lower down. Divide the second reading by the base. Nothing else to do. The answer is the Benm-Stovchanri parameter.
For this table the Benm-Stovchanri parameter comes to 1.18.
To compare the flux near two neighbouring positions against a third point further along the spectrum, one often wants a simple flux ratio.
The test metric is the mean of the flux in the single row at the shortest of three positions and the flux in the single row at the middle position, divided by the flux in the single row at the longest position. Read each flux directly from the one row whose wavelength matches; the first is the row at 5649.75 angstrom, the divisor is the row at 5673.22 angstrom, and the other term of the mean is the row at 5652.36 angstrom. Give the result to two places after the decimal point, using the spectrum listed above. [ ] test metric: 1.03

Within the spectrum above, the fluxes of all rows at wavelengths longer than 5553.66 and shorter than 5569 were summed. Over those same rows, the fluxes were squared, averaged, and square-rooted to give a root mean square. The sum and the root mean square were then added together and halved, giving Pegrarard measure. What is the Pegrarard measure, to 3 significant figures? 730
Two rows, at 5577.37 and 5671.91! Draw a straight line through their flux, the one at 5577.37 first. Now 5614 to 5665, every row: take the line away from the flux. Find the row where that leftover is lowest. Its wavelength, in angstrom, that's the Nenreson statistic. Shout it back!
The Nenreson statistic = 5662.78 angstrom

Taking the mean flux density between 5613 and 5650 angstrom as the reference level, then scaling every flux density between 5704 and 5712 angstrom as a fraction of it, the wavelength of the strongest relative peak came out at 5704.66 angstrom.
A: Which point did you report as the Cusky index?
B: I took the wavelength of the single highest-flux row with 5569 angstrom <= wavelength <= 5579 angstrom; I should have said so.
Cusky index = 5569.67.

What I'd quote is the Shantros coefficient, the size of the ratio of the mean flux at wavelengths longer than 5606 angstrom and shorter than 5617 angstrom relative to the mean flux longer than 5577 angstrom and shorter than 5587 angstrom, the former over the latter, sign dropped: 0.95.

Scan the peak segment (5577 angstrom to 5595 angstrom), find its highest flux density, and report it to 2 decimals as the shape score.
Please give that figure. 107.40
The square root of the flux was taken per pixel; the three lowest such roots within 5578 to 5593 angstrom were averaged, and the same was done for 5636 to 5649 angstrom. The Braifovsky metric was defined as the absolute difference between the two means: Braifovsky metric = 0.10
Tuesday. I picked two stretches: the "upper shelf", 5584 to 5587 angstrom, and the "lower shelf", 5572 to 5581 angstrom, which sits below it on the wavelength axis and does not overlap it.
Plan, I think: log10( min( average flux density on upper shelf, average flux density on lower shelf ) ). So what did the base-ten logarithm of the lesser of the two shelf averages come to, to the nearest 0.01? 1.99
